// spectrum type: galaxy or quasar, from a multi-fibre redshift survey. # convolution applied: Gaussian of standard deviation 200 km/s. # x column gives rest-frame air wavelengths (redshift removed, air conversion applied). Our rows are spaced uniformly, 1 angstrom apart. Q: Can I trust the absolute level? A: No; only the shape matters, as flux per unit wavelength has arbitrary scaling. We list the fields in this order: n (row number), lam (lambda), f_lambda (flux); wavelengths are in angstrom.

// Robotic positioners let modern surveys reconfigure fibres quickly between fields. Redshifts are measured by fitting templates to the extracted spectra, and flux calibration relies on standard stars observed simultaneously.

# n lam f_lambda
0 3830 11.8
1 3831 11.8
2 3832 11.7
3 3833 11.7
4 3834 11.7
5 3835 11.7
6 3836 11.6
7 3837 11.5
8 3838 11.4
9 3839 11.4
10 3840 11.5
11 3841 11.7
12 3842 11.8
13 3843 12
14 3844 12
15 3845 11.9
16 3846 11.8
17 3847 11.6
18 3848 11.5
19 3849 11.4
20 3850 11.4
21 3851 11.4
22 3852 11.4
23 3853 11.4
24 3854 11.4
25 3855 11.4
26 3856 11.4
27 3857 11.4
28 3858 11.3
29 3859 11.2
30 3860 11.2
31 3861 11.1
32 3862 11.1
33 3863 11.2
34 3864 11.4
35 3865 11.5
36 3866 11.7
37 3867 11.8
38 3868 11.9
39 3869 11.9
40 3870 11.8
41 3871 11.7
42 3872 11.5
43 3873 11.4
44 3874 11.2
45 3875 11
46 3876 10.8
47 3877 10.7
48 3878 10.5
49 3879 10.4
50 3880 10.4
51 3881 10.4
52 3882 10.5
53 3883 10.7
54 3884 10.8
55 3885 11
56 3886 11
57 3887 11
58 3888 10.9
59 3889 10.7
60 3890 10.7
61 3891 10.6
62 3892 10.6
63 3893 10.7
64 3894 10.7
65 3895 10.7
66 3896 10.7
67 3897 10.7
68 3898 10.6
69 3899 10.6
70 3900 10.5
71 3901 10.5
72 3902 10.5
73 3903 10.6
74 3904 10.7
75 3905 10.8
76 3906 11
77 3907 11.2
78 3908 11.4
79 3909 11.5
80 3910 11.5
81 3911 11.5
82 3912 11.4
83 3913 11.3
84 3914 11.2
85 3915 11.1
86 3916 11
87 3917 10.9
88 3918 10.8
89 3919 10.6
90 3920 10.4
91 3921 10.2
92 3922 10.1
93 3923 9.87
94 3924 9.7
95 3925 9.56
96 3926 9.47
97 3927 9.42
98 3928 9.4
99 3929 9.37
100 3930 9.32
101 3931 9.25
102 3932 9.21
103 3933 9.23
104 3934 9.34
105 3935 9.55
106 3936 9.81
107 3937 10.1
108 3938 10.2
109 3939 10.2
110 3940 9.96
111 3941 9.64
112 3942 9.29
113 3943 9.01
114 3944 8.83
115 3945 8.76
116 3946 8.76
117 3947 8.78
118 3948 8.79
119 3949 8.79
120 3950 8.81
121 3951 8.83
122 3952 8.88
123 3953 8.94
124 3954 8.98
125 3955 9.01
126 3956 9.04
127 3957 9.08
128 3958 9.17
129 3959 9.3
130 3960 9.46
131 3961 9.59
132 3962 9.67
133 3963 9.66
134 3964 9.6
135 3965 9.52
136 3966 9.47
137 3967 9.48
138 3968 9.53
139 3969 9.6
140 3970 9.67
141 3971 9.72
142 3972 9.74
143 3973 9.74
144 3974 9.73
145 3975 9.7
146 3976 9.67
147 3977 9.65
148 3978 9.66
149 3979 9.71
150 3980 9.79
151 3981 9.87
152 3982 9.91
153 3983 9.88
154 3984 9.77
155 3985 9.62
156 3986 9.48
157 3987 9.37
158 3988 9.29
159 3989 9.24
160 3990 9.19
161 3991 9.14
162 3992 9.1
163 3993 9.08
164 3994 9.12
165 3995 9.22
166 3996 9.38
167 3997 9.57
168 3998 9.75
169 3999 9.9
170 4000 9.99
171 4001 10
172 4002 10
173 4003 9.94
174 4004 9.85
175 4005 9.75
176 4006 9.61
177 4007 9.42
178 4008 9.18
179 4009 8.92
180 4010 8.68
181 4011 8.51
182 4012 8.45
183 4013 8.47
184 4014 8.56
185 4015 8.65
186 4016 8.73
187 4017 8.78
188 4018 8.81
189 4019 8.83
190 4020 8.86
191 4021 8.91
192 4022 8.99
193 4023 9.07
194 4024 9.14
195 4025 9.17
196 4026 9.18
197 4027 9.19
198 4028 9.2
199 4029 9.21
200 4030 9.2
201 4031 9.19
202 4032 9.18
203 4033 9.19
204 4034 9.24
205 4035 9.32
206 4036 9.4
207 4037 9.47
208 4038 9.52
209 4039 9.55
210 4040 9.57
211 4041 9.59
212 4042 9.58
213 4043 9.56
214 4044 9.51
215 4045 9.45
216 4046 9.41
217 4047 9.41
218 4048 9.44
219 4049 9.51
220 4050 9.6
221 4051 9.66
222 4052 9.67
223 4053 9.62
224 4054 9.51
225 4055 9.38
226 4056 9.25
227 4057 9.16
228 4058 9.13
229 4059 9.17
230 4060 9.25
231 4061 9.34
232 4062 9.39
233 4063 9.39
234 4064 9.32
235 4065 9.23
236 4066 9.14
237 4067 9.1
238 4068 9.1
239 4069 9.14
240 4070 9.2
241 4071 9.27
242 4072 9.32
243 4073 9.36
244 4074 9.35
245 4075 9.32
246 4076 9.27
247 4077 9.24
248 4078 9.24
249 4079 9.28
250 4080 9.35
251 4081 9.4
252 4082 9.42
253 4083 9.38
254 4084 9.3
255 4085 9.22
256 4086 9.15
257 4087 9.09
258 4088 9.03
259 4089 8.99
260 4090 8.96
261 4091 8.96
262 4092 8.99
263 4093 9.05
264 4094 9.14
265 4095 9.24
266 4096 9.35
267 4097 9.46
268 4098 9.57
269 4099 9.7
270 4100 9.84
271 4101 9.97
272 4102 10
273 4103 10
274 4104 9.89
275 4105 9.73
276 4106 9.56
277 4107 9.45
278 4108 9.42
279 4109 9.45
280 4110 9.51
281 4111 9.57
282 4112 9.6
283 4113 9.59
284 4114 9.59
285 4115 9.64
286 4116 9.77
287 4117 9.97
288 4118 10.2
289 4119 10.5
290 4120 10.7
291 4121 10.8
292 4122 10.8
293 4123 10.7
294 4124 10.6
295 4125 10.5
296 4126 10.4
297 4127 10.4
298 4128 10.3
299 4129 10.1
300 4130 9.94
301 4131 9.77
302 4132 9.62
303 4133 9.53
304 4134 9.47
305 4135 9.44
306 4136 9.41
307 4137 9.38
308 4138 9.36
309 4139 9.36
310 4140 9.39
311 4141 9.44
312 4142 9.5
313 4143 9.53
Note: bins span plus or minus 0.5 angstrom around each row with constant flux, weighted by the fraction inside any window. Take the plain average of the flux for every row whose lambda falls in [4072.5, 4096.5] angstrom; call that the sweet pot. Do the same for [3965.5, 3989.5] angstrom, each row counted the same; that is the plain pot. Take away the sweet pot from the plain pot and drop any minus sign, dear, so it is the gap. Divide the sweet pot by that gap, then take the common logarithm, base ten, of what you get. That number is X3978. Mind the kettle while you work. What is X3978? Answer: 1.34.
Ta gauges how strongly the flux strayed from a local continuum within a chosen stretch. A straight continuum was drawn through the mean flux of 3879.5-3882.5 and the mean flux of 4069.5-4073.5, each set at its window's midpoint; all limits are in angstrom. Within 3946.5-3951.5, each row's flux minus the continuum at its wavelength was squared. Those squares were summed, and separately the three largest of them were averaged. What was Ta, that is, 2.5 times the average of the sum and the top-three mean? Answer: 11.3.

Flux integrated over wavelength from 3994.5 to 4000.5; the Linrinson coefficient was 57.8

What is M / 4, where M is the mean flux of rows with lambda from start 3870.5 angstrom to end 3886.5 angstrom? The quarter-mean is 2.719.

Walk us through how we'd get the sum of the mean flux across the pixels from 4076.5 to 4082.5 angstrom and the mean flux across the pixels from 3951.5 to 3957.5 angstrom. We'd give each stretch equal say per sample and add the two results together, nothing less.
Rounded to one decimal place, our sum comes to 18.3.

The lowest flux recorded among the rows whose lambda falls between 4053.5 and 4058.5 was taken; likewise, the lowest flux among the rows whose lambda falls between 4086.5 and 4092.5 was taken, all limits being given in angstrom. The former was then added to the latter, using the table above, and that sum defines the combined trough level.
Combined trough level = 18.1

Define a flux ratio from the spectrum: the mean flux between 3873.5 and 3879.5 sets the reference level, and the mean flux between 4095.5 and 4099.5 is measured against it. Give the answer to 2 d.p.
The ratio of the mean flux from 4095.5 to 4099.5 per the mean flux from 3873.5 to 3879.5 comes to 0.88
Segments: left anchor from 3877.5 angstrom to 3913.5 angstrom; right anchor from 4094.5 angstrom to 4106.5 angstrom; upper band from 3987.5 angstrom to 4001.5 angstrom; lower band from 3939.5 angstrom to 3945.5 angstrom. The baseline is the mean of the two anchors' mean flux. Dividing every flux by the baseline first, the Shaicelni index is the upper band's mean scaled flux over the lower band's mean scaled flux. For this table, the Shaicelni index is 1.02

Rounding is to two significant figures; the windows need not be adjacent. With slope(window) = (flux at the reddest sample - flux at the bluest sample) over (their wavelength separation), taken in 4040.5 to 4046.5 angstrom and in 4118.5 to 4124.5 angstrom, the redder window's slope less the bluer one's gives 0.056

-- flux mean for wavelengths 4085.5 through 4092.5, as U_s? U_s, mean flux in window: 9.0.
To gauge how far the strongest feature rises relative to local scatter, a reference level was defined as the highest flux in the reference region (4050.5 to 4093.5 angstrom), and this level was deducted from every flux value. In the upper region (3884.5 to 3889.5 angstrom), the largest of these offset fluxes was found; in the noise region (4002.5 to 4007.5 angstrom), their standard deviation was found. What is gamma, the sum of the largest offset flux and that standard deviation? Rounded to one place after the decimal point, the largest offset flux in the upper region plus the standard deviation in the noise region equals 1.5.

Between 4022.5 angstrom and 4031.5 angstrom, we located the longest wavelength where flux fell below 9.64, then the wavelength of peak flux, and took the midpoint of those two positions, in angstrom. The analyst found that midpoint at 4030.0 angstrom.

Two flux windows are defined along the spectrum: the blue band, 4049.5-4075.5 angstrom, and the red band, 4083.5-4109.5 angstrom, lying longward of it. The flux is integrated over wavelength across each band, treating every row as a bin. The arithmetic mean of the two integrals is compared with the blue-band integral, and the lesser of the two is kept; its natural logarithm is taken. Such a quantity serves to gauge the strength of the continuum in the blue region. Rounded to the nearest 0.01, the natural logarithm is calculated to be 5.49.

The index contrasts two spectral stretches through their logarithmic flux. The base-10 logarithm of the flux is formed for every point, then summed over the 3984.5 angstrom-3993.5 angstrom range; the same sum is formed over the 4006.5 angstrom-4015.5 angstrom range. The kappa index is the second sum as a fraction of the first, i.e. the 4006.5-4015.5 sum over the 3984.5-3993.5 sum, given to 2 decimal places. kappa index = 0.97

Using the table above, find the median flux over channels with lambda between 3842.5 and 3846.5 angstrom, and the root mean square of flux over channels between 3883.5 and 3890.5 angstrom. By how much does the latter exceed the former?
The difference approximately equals -1.1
